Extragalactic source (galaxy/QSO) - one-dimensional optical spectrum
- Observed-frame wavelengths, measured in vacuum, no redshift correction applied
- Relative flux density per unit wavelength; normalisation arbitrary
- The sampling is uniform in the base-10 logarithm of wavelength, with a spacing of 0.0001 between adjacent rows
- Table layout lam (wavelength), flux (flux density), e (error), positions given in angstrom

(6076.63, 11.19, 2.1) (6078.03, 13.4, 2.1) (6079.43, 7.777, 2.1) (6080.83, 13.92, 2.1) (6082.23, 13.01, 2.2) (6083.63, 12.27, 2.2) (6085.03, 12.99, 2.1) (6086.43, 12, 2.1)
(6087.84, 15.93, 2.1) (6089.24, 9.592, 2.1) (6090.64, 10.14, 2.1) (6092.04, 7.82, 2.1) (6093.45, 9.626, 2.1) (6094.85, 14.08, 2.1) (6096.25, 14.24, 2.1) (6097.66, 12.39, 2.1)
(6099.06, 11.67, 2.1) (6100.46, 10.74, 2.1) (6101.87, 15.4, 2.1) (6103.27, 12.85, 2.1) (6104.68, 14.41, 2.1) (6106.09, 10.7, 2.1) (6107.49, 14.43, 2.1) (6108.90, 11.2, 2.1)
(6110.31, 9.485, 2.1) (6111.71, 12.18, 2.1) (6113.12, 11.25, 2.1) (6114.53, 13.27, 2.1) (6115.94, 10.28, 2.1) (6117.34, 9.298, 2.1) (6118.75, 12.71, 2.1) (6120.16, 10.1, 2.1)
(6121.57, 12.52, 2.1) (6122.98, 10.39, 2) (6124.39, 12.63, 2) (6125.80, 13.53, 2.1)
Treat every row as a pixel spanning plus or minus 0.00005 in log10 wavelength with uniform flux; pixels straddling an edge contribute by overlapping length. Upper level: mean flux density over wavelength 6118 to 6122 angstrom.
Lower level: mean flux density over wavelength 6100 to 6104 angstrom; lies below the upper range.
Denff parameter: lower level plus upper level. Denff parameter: 24.8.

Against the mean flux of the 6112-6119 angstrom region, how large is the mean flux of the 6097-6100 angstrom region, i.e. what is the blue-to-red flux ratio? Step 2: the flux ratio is 1.06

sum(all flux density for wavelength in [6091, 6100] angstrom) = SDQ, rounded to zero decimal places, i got 70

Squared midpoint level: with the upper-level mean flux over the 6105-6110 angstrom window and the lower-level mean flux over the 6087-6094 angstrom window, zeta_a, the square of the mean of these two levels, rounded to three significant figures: 129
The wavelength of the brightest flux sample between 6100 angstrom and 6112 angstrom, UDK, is 6101.87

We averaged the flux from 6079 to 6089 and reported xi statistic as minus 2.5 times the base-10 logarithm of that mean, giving -2.75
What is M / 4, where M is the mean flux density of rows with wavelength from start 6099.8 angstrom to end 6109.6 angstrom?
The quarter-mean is 3.2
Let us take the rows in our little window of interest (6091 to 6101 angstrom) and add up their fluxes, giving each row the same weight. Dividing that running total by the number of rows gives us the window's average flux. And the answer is 11.5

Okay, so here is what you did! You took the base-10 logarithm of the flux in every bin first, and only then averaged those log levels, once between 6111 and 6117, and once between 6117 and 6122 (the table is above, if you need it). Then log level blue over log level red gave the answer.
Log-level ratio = 1.02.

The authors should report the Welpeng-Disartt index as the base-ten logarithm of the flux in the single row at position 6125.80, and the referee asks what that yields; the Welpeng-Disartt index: 1.13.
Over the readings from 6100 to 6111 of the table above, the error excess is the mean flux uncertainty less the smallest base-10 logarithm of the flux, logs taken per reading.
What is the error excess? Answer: 1.12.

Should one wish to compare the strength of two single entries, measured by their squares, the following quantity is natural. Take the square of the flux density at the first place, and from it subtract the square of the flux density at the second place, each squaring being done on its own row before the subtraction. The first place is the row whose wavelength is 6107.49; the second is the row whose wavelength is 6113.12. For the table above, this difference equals 82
